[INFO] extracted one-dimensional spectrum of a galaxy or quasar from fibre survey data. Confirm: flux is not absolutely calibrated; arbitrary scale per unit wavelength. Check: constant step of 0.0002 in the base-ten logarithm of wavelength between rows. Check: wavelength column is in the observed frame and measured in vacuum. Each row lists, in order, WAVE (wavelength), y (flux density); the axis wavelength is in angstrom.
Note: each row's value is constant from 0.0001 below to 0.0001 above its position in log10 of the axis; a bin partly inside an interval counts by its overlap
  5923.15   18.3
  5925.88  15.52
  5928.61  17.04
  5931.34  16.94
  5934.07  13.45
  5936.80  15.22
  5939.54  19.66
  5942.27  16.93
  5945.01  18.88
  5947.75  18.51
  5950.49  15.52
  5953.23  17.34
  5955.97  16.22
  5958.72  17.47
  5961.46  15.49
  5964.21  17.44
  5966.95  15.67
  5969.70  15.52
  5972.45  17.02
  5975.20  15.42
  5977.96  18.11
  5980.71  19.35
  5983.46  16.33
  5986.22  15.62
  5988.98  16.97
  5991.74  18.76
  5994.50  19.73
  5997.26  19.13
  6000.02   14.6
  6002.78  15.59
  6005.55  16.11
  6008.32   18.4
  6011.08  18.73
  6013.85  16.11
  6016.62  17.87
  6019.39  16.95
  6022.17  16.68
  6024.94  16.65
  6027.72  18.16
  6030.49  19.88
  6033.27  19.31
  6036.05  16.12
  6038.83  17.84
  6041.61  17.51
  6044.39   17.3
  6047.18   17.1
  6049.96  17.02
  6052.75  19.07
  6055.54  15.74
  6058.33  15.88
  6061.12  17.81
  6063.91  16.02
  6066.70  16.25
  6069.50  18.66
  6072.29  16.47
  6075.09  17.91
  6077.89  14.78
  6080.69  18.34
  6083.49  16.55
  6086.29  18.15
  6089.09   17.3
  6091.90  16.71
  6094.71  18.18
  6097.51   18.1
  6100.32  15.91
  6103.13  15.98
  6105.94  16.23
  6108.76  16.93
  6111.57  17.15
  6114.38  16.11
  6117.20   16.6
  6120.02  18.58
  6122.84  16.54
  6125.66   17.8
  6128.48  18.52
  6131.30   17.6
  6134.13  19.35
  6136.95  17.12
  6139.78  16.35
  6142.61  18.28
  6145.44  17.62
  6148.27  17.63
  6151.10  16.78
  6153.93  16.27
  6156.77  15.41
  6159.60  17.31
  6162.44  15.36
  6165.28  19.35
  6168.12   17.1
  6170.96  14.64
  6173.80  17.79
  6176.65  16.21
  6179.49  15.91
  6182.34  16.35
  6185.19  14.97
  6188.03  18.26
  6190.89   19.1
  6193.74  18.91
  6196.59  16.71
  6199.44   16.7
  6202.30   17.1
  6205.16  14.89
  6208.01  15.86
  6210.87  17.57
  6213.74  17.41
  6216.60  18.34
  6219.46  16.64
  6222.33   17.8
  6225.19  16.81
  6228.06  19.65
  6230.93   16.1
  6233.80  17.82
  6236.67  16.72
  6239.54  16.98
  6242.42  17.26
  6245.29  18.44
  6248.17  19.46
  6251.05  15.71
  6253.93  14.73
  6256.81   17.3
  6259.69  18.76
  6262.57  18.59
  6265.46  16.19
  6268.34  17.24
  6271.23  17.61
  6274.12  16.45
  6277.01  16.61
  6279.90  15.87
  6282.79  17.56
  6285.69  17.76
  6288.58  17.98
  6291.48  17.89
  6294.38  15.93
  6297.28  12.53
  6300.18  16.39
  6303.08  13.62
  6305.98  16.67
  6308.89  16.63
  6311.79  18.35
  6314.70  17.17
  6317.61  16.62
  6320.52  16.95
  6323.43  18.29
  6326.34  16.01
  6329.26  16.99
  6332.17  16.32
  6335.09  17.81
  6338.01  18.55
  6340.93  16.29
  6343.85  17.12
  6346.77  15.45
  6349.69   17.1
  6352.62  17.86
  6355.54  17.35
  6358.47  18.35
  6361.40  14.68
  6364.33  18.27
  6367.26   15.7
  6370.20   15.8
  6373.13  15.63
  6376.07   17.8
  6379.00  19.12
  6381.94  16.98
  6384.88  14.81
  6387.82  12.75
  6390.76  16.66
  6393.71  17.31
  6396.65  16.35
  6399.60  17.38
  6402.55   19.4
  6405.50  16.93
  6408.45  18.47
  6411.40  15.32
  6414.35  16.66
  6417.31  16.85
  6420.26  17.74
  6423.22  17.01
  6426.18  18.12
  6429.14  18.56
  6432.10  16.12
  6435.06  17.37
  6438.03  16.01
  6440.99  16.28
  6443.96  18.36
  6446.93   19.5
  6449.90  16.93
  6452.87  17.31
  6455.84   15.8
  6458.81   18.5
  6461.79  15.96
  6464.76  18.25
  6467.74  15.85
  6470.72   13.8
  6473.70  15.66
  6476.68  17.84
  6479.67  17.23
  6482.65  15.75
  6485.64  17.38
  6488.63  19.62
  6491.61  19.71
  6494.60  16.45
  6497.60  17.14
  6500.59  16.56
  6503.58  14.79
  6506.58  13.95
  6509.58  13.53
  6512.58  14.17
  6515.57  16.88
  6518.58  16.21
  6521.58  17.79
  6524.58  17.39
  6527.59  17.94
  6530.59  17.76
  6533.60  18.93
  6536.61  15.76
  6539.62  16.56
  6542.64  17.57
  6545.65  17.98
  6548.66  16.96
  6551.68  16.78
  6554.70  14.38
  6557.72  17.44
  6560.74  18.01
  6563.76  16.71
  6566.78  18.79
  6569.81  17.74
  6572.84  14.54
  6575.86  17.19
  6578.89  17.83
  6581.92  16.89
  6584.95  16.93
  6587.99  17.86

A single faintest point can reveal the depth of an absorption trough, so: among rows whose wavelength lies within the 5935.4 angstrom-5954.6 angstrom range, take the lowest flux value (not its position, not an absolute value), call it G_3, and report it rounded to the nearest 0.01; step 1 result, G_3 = 15.22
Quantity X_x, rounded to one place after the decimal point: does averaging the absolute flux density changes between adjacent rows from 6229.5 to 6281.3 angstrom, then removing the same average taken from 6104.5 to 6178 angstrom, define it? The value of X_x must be -0.3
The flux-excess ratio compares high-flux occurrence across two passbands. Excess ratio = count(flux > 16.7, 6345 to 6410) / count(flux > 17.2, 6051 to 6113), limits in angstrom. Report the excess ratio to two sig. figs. 1.4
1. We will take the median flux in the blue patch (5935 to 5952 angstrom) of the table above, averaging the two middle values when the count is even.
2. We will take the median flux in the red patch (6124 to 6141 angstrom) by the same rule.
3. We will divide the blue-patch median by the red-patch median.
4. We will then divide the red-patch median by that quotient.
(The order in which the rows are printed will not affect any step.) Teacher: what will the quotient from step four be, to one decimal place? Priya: 17.7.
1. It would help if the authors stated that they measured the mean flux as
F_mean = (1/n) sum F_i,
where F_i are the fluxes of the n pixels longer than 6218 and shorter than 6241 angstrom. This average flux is 17.3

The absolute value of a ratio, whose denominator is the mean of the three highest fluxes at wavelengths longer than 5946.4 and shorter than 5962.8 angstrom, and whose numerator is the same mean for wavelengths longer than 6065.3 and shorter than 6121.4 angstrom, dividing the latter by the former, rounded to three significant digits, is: 1.04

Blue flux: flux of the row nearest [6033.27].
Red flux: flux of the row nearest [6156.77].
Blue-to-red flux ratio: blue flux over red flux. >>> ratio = 1.25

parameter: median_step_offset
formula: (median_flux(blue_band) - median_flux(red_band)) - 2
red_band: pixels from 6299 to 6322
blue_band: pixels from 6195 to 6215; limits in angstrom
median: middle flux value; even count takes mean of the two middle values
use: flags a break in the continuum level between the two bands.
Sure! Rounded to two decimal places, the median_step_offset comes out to -1.94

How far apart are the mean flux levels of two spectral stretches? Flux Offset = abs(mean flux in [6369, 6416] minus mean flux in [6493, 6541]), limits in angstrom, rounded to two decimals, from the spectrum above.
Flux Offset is 0.35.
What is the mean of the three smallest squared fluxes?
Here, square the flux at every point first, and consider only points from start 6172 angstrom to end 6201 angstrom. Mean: 247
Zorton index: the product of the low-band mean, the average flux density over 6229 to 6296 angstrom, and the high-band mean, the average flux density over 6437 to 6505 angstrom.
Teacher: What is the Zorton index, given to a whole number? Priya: 292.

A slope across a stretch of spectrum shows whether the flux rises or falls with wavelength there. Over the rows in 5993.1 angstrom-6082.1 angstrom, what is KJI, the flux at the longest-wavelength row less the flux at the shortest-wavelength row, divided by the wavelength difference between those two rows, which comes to -0.02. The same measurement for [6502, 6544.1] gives 0.07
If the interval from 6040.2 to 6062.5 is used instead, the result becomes 0.02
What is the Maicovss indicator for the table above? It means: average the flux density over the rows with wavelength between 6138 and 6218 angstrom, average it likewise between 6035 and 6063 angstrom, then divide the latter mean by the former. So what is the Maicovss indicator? 1.012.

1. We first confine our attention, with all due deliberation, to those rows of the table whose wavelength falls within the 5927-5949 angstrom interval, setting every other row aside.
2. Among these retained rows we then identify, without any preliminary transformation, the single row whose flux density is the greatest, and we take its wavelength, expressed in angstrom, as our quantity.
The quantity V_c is 5939.54 angstrom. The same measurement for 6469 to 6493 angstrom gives 6491.61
